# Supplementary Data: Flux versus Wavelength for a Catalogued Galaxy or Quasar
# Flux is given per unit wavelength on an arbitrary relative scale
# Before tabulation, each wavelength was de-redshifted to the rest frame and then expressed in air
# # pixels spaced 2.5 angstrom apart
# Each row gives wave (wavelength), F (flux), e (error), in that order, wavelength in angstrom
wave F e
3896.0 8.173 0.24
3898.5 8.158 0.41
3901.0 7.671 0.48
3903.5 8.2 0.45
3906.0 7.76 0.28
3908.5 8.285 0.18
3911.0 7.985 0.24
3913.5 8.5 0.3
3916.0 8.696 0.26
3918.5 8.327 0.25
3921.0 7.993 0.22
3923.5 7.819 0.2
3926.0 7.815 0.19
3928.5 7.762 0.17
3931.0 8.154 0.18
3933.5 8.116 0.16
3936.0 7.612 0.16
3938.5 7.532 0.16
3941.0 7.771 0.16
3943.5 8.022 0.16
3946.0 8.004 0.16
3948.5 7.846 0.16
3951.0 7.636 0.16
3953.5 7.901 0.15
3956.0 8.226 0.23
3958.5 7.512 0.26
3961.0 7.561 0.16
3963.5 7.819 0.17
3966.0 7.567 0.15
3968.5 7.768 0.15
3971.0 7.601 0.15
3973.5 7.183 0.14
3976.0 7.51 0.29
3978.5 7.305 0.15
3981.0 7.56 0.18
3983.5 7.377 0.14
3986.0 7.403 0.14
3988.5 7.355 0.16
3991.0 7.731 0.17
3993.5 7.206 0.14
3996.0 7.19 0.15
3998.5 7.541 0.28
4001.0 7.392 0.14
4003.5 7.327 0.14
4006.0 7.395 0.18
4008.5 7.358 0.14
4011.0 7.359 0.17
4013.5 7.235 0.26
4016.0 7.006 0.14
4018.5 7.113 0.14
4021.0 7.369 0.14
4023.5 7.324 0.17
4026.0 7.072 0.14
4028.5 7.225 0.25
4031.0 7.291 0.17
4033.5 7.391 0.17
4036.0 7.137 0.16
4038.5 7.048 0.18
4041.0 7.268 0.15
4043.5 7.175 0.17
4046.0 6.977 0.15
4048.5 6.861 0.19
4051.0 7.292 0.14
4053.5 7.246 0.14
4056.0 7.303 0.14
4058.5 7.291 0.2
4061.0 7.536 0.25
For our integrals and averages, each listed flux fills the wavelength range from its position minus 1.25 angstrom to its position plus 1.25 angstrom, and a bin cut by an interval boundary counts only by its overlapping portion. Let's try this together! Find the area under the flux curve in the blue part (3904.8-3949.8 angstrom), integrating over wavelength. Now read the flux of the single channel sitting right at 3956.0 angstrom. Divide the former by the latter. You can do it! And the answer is 44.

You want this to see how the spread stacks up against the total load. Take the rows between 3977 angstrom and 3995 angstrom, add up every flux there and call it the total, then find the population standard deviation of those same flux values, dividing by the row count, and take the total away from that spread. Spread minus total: -52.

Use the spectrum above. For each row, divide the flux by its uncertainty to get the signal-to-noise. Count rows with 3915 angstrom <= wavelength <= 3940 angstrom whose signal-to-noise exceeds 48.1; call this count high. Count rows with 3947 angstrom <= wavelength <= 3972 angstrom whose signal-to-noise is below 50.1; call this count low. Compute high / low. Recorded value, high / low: 0.2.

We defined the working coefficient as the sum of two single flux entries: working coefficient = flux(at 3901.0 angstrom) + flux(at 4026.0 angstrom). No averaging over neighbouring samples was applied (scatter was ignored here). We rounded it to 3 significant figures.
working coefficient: 14.7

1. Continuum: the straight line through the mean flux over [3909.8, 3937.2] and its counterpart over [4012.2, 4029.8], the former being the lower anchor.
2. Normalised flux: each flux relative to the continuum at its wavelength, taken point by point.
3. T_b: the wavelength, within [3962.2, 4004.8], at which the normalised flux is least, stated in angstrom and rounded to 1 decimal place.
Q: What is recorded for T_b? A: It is 3973.5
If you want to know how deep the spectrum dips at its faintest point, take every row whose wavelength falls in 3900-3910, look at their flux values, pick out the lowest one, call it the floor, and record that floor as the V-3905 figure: 7.671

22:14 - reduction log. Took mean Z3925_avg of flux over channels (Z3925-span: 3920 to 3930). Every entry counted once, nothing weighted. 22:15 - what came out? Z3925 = 7.85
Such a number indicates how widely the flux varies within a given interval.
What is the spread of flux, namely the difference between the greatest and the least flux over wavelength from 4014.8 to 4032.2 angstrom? 0.36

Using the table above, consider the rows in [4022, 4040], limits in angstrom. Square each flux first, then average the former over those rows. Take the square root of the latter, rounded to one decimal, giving 7.2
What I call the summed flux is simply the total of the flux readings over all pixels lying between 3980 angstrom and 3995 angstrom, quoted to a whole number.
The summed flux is 45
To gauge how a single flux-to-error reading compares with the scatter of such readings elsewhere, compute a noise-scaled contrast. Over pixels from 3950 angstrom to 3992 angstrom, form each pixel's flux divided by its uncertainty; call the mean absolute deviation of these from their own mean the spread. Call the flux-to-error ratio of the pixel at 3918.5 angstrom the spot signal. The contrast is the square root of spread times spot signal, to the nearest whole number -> 14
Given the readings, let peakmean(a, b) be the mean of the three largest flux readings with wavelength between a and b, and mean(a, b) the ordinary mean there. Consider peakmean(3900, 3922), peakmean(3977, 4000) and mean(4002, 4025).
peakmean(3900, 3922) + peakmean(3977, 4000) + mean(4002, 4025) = 23.4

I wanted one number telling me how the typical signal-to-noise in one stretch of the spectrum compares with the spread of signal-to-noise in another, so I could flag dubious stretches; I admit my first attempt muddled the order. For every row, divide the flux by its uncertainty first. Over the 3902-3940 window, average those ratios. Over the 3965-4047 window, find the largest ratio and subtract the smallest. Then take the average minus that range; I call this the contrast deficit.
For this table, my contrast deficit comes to 11.2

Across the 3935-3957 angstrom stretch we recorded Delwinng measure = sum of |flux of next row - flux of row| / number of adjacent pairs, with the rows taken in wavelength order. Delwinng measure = 0.193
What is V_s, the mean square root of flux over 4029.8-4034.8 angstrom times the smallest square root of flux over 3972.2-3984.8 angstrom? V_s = 7.26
